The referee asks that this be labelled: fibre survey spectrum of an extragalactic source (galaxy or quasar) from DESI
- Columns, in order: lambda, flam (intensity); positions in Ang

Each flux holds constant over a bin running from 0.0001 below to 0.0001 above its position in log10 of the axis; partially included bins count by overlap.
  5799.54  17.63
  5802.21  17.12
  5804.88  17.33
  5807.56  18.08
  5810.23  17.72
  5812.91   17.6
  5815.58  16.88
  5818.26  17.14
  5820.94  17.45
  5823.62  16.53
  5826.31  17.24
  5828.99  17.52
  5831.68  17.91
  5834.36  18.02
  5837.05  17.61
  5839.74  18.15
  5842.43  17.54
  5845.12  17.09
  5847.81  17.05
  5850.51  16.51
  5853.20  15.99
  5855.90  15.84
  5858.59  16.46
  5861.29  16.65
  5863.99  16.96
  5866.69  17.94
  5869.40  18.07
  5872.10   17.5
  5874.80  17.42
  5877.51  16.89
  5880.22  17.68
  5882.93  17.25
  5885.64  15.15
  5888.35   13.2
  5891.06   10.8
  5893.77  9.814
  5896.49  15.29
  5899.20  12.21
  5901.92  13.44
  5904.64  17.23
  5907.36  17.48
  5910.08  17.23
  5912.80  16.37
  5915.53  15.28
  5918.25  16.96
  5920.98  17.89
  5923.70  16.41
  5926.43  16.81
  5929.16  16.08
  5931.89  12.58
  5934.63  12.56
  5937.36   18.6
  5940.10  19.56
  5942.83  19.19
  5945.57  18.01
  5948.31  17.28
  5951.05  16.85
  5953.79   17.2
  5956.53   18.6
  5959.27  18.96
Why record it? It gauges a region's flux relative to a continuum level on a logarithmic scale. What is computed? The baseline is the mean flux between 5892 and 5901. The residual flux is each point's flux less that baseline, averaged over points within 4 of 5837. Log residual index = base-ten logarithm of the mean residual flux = 0.74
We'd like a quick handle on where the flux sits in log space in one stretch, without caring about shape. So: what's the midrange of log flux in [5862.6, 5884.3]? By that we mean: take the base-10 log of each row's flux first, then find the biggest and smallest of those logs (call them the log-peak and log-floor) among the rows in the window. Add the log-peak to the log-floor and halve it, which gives 1.24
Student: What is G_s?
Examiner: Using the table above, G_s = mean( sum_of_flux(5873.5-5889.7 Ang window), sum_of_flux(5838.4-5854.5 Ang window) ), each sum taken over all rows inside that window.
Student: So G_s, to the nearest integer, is 100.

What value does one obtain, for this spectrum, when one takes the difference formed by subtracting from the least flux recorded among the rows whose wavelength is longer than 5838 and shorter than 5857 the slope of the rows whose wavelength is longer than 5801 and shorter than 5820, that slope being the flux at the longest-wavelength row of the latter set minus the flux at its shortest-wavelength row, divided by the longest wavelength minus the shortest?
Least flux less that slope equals 16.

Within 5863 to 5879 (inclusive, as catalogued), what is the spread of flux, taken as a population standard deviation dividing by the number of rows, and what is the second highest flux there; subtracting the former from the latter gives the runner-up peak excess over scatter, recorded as 17.50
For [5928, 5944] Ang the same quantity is 16.24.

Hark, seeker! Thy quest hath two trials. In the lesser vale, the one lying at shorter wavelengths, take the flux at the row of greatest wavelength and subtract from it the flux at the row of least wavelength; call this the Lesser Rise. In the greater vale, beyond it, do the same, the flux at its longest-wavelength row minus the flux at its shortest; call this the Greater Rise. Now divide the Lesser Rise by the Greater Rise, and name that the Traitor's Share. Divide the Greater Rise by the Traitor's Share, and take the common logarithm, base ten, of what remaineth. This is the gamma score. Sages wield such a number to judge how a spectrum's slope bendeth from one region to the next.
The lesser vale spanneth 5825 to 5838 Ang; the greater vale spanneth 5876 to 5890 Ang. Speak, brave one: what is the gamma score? 1.6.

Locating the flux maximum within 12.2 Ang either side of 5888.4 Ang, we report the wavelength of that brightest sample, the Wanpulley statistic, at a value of 5880.22 Ang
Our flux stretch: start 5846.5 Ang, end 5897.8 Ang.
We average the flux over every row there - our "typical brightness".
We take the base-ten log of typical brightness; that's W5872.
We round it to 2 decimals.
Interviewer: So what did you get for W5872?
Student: 1.20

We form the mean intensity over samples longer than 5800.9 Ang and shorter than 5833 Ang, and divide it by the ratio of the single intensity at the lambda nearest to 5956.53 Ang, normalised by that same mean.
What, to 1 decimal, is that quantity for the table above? 16.2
